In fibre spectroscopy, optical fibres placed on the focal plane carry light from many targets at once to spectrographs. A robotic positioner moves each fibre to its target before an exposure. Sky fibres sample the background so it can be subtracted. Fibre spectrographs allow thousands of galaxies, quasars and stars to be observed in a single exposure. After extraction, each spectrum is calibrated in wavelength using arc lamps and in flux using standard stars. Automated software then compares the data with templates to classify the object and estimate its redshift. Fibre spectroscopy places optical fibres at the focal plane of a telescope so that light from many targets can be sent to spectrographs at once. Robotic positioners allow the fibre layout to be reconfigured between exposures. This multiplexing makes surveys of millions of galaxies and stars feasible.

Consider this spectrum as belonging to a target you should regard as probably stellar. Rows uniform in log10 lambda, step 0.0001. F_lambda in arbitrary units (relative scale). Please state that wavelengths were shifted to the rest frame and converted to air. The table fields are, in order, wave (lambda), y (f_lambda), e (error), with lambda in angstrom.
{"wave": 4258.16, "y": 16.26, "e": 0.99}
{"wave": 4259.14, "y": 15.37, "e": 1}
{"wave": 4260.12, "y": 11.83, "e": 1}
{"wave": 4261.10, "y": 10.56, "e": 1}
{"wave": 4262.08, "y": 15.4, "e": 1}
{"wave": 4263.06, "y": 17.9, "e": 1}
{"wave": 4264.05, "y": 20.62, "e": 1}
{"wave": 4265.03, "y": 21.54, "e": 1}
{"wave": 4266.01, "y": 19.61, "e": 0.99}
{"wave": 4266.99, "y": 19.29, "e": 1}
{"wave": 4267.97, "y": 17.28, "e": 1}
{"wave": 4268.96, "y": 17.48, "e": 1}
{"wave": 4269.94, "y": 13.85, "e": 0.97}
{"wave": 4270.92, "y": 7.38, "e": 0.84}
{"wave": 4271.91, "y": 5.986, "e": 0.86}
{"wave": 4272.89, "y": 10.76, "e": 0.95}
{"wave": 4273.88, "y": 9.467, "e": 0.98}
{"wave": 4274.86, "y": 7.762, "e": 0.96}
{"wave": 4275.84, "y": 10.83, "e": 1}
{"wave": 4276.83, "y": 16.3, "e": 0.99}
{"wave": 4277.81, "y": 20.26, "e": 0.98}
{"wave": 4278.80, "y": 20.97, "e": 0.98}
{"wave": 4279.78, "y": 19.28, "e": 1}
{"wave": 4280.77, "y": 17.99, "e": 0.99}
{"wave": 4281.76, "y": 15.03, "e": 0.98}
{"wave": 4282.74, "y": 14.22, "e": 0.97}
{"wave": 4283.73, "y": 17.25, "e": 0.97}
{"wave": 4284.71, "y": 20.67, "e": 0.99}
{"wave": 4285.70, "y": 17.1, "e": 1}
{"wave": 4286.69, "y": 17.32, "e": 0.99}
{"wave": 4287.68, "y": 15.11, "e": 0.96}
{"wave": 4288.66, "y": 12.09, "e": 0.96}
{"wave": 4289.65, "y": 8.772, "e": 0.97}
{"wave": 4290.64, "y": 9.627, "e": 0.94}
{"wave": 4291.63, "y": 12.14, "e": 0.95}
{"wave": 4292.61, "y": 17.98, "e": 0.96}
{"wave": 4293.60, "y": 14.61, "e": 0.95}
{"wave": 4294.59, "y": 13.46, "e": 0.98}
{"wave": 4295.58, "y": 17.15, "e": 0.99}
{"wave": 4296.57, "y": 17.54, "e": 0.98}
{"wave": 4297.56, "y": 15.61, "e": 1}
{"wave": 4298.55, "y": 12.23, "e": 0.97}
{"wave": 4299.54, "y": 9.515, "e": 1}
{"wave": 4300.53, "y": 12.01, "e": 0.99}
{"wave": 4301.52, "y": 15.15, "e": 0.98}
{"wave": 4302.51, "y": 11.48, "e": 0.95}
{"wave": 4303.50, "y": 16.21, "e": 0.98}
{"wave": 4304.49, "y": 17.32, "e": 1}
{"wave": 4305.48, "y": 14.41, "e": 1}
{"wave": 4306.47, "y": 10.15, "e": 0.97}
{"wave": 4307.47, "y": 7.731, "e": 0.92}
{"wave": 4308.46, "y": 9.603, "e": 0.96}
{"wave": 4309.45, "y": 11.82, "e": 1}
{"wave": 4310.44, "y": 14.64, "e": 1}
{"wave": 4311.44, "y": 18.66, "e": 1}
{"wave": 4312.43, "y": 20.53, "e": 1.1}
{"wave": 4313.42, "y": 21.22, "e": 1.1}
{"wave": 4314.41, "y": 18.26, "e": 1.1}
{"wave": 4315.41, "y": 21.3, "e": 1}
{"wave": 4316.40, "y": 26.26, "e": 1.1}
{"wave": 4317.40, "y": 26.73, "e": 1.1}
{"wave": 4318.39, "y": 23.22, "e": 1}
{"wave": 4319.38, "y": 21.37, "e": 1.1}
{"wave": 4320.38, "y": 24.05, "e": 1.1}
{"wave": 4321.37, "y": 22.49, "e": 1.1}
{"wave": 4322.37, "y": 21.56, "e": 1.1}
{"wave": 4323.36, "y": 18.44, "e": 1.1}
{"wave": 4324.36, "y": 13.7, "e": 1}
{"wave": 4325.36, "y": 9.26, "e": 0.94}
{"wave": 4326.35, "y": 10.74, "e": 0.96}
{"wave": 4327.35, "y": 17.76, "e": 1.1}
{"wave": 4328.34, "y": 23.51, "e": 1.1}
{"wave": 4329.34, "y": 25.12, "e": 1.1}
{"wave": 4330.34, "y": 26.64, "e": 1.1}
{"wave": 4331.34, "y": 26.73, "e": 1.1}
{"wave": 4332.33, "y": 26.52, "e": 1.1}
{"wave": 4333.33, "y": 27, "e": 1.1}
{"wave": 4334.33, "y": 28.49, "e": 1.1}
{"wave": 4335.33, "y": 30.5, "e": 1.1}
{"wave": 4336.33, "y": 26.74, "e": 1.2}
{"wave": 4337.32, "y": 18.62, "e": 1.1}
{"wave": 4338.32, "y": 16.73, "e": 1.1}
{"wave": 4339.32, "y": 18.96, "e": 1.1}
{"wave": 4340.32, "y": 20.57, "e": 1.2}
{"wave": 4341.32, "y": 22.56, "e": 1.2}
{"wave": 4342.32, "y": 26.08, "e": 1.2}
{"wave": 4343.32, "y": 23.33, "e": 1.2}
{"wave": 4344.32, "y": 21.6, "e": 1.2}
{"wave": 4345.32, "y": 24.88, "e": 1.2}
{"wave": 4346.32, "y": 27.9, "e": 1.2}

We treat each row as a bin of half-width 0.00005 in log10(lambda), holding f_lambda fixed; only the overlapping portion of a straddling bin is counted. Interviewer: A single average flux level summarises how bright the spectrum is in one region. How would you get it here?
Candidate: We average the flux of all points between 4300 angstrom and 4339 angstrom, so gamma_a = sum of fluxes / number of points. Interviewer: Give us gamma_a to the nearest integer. 19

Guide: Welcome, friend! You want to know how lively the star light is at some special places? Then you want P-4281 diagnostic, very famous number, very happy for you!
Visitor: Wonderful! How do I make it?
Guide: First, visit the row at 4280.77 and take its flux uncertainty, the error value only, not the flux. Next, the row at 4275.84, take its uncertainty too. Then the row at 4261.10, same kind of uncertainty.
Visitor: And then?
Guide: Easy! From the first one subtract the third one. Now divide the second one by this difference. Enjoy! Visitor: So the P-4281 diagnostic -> -100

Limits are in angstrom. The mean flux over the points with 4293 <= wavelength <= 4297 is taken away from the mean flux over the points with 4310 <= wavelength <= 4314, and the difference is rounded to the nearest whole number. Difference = 3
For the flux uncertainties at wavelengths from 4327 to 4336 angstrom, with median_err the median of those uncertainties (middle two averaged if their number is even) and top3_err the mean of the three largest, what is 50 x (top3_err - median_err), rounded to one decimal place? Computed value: 0.0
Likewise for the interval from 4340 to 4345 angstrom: 0.0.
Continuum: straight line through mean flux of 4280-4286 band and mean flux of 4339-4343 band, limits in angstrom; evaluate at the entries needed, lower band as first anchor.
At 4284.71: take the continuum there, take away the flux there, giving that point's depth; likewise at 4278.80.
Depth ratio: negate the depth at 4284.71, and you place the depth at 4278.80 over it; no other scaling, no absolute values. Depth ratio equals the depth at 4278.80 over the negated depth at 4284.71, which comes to -1.2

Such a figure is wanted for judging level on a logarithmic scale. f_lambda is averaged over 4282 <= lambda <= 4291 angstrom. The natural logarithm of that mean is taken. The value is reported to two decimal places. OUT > 2.69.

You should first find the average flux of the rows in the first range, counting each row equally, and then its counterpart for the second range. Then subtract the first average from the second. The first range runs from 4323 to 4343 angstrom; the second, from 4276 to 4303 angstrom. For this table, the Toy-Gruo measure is -7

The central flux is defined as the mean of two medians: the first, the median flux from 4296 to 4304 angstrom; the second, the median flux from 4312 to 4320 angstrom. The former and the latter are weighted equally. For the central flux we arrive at 17.5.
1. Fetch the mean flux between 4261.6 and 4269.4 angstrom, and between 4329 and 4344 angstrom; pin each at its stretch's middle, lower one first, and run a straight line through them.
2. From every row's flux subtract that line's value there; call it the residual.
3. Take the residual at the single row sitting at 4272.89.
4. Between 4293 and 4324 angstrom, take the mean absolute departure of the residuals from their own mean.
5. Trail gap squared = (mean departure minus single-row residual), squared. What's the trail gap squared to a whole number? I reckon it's 150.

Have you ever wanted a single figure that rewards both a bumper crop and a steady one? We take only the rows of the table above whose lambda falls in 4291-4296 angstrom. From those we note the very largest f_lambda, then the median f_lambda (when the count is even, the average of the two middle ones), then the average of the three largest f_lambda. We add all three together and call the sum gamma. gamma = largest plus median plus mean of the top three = 49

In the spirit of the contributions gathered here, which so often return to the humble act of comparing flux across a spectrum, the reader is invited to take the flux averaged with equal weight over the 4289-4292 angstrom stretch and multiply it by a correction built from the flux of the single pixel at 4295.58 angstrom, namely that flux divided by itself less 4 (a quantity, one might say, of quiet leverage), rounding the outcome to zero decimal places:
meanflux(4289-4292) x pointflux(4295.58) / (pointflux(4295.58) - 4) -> 13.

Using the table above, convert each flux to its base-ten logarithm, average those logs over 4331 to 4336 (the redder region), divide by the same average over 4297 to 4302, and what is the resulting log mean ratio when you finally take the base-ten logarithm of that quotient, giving 0.12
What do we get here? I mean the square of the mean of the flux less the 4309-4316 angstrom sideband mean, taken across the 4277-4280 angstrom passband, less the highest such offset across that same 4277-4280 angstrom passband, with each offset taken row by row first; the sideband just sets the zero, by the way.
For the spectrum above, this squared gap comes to 1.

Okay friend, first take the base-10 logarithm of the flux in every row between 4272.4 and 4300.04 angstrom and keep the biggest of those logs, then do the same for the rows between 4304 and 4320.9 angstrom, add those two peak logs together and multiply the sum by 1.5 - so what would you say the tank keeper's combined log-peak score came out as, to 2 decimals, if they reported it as 4.12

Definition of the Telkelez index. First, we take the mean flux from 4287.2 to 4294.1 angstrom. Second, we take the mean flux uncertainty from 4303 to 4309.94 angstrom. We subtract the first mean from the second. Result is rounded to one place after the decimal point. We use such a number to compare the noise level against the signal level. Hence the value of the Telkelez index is -11.9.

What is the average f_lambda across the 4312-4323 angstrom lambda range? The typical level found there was 22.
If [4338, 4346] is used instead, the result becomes 22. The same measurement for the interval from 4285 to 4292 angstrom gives 13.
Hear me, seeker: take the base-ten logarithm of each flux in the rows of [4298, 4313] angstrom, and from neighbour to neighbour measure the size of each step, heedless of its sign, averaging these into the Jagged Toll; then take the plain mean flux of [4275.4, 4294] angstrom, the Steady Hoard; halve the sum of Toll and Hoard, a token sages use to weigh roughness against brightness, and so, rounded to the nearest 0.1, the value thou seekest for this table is 7.9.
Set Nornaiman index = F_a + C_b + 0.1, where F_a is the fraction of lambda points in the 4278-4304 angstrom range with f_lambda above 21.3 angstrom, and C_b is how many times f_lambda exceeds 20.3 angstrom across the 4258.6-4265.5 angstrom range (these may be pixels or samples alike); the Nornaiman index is 2.1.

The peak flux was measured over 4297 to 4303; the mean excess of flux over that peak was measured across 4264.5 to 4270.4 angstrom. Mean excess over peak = 2.6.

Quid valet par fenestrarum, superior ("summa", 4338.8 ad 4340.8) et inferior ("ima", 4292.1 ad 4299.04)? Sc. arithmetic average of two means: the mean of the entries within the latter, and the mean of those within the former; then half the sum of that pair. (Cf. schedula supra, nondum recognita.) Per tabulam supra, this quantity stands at 18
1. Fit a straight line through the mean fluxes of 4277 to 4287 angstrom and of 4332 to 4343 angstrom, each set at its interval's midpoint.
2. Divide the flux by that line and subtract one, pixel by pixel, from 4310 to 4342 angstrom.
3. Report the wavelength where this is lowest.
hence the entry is 4325.36 angstrom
